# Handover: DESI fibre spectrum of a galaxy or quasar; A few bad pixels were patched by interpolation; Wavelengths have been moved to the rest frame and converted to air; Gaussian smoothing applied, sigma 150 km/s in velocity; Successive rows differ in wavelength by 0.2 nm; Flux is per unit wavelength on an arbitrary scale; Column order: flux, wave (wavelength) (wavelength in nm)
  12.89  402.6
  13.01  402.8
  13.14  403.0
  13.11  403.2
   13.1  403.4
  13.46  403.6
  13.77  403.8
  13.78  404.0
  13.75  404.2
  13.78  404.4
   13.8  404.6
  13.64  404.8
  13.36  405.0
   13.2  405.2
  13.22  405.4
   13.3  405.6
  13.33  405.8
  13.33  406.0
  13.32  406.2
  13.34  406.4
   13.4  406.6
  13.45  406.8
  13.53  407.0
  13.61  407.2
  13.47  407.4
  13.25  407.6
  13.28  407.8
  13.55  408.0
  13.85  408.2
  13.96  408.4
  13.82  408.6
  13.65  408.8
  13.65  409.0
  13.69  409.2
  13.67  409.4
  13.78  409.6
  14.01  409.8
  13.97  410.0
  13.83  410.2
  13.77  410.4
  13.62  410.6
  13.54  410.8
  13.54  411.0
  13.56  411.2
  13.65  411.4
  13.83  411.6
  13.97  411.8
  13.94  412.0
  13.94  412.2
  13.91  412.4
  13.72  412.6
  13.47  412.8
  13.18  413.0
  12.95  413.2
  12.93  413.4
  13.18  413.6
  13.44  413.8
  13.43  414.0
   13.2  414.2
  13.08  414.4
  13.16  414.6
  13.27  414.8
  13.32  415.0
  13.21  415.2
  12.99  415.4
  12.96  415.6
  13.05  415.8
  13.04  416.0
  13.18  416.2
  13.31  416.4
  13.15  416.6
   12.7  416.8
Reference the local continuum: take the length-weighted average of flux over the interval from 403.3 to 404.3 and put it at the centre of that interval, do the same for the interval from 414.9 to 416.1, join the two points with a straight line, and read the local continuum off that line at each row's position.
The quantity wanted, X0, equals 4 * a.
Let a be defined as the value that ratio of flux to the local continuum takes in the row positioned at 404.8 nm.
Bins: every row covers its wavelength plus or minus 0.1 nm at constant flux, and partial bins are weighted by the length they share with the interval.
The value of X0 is 4.03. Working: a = 1.01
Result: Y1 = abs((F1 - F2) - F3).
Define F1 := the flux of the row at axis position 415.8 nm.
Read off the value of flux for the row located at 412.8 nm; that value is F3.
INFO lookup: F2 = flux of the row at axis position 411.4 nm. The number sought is 14.1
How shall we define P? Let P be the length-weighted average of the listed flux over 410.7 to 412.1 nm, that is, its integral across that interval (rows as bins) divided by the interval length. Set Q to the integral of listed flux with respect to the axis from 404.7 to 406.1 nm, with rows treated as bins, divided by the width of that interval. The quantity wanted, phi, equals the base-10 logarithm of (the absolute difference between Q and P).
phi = -0.4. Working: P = 13.7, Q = 13.3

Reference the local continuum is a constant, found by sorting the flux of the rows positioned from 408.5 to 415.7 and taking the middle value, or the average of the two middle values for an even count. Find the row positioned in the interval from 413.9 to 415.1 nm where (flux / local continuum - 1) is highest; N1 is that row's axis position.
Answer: 414.0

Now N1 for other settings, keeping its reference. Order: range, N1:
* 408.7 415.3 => 409.8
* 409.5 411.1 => 409.8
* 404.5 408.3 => 408.2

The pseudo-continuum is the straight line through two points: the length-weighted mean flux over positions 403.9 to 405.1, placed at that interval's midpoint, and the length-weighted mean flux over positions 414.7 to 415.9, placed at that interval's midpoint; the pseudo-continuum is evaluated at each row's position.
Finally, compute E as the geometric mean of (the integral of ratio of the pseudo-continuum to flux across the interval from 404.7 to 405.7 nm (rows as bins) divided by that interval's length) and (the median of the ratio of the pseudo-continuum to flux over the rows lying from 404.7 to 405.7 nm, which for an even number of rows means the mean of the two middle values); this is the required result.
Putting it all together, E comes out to 1.02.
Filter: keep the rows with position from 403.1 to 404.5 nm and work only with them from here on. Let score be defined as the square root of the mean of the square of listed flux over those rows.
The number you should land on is 13.5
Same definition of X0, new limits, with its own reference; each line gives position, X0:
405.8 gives 3.95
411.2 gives 4.09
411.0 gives 4.08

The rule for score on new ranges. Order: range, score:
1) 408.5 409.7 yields 13.7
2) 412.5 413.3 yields 13.3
